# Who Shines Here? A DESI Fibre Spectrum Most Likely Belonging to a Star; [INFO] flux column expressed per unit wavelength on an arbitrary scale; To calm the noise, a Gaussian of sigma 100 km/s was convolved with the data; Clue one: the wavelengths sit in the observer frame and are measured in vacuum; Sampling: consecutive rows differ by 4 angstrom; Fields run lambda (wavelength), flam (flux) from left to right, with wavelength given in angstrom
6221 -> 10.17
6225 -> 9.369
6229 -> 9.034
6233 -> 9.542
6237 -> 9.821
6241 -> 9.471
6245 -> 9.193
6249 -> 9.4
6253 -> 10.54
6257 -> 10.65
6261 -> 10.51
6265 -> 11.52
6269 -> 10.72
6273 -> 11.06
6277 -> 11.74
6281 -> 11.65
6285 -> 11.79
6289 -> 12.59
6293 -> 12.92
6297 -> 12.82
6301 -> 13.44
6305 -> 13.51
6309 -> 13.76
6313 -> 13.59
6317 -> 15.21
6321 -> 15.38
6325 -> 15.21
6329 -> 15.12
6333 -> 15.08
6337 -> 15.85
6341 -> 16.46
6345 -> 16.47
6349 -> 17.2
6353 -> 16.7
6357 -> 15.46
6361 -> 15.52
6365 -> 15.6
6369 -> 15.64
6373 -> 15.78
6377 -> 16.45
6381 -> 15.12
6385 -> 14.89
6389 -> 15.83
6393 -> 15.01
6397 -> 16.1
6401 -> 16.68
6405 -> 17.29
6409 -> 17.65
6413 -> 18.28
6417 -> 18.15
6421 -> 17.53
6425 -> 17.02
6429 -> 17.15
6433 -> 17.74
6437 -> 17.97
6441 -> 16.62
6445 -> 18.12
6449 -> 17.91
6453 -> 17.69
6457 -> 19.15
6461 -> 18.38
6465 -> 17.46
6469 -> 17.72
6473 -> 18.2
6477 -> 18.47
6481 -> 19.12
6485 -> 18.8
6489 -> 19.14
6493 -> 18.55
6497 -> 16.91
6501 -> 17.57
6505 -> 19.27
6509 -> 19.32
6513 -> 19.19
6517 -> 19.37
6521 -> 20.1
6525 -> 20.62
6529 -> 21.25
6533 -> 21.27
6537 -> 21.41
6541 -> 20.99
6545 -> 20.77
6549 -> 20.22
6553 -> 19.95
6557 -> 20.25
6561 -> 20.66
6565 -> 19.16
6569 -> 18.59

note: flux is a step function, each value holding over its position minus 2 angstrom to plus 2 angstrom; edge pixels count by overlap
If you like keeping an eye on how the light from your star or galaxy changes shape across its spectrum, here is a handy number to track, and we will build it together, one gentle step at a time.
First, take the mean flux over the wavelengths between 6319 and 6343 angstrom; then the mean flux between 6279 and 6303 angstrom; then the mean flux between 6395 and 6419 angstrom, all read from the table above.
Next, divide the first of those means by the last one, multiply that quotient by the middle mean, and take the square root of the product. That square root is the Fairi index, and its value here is 3.35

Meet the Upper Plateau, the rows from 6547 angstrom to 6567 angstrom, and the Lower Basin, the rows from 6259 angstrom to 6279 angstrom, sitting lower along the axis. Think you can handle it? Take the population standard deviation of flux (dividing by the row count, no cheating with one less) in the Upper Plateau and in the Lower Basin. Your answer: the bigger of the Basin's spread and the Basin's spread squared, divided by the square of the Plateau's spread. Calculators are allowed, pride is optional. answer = 1.87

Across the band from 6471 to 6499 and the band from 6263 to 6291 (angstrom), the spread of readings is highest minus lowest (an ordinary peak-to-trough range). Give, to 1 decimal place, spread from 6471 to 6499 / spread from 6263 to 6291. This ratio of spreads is 1.2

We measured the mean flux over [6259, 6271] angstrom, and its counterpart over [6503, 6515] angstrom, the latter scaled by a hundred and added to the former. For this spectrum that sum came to 1937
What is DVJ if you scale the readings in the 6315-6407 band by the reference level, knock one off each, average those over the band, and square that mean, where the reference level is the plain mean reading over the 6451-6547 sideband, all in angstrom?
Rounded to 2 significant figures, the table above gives 0.031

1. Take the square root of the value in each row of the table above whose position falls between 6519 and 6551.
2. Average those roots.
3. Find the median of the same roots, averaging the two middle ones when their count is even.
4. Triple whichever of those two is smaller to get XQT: 13.7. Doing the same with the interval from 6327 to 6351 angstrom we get 12.0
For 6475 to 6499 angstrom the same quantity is 12.9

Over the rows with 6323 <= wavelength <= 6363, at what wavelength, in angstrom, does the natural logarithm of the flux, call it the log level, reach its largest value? 6349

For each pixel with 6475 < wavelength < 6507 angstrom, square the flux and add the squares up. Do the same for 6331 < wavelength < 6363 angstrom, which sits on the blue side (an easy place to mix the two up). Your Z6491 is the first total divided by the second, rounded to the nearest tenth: 1.3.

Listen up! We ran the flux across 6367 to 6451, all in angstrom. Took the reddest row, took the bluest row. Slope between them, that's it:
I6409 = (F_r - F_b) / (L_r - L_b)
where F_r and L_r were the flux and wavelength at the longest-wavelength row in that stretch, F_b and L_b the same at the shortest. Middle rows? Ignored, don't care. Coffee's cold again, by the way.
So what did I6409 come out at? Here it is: 0.03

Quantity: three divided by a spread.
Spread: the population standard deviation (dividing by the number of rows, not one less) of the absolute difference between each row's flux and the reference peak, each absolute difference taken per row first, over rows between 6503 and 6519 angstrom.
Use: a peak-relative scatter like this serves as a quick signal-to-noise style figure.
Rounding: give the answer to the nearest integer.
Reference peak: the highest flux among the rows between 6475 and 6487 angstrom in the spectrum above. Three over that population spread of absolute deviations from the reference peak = 45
